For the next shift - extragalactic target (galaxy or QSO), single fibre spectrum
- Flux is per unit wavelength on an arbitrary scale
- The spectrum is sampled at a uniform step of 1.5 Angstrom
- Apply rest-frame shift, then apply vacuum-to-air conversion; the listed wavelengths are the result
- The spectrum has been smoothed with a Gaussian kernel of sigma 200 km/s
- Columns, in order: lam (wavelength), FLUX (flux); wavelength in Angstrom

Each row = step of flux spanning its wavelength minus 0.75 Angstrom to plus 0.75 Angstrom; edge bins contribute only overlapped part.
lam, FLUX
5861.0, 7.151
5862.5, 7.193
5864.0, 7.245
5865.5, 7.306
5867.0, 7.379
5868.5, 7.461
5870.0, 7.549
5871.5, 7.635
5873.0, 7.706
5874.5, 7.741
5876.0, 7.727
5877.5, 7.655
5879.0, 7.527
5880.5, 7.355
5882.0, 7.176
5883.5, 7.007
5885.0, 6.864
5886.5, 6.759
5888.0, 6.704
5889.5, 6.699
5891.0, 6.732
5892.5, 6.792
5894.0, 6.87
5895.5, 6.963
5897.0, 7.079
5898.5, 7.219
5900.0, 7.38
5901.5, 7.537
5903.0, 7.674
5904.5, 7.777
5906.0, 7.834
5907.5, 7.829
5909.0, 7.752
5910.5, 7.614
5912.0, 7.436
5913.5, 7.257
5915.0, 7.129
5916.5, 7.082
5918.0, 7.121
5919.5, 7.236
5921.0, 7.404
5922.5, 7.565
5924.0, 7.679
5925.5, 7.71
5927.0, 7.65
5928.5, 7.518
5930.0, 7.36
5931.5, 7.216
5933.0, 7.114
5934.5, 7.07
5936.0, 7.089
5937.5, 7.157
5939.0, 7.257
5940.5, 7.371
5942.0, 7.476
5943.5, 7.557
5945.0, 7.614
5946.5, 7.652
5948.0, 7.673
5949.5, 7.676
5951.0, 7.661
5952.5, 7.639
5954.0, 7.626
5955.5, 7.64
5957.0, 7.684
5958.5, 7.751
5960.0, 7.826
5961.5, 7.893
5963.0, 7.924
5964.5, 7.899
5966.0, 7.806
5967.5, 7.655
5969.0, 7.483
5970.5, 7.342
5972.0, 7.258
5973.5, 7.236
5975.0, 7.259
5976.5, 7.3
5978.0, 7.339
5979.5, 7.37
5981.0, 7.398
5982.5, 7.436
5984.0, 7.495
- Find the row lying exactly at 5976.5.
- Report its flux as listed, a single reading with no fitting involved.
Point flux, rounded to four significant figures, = 7.300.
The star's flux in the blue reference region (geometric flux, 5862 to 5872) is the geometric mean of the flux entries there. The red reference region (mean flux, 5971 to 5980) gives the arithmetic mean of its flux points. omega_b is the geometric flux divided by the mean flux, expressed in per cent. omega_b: 101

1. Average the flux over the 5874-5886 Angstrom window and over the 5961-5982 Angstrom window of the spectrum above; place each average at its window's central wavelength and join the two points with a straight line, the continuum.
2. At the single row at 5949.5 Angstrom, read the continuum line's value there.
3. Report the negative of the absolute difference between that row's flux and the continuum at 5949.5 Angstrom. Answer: -0.20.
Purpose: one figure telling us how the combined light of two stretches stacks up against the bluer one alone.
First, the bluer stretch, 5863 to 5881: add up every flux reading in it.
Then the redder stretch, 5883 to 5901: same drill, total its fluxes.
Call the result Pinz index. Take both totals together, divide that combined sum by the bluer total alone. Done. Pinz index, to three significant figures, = 1.92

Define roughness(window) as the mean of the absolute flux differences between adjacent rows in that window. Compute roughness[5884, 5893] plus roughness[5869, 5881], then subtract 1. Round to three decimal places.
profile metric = -0.866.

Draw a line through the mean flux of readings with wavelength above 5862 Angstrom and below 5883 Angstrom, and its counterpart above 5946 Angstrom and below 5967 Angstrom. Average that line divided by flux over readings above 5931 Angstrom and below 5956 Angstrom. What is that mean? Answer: 1.04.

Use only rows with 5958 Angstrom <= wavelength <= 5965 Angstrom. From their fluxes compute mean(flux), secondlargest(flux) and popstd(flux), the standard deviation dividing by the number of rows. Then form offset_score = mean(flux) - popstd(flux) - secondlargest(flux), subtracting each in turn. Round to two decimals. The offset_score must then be -0.10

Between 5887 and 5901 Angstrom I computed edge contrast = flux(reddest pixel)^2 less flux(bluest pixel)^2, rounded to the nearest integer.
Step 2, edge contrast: 10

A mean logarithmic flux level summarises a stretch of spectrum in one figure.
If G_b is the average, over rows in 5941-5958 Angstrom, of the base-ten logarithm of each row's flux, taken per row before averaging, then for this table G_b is 0.882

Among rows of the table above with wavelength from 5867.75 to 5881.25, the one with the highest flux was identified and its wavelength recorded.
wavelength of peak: 5874.5 Angstrom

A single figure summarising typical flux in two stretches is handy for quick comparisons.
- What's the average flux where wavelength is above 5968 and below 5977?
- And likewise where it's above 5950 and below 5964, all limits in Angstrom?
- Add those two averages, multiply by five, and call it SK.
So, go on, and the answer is 75.3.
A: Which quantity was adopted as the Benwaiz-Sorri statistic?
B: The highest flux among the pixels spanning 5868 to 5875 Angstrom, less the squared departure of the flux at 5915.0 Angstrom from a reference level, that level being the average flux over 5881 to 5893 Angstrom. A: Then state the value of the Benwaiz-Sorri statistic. 7.7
